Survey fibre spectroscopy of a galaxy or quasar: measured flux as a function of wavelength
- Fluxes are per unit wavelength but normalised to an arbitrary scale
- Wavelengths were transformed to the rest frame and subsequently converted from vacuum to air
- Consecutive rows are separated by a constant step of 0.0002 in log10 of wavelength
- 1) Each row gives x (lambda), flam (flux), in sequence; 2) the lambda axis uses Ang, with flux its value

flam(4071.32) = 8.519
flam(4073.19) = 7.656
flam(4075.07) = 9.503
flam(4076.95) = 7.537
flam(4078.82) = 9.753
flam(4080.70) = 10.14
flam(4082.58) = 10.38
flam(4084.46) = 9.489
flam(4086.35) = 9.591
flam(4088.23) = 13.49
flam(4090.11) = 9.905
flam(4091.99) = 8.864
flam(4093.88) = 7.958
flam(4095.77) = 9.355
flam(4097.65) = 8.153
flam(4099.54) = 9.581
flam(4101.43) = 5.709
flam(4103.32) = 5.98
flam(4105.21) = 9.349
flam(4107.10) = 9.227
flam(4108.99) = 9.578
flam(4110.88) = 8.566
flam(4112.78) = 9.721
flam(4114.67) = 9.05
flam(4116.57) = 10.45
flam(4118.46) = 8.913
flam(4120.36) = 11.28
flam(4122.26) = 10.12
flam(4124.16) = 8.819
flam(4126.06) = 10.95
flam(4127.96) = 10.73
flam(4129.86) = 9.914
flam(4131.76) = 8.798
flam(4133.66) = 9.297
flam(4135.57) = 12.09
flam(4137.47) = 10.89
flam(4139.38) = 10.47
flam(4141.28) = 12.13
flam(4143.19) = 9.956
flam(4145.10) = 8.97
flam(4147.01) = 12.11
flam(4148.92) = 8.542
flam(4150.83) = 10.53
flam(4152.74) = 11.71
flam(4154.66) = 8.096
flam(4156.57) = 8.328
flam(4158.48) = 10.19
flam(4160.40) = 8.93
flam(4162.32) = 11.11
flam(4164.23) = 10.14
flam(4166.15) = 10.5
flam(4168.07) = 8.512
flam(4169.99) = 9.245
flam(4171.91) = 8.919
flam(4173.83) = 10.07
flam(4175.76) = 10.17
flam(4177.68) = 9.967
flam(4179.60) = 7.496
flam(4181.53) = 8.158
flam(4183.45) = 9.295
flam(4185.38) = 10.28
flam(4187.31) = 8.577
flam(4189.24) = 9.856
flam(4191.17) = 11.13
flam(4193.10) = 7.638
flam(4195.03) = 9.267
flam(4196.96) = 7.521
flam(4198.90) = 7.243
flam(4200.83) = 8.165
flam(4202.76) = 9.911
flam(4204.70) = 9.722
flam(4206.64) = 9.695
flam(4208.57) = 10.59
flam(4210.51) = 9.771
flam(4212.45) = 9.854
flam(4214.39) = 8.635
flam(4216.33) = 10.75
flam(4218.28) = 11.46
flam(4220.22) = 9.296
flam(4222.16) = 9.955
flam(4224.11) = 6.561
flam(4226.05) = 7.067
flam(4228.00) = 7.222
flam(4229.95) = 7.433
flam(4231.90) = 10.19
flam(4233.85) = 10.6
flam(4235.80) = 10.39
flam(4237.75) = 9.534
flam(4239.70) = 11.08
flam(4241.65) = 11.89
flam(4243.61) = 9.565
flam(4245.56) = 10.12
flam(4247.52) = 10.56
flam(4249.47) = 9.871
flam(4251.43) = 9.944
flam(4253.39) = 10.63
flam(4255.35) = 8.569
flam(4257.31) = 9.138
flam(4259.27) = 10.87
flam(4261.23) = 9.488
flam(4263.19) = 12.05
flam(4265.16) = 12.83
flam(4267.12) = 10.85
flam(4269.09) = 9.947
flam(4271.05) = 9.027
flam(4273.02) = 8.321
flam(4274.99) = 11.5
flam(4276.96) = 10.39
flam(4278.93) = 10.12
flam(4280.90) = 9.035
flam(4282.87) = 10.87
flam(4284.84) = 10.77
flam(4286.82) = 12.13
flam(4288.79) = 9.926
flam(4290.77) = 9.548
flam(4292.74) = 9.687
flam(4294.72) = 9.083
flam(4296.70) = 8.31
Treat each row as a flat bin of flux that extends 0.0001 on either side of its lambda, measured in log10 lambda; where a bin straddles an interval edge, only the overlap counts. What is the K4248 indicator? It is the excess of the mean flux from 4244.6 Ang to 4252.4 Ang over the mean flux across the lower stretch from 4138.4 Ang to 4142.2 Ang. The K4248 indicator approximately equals -1.2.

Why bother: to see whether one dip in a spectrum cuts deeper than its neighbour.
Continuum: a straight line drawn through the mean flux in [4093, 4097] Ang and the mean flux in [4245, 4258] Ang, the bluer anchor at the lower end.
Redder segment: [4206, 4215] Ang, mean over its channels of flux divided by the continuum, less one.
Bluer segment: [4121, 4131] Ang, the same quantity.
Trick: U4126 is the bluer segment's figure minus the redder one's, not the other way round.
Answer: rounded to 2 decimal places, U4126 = 0.12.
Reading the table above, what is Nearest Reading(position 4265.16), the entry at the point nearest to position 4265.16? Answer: 12.83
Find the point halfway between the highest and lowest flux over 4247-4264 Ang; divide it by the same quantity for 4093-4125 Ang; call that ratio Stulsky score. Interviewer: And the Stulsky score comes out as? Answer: 1.21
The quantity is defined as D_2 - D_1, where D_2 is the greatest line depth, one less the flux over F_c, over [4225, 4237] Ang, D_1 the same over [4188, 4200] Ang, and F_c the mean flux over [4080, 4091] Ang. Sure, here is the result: 0.02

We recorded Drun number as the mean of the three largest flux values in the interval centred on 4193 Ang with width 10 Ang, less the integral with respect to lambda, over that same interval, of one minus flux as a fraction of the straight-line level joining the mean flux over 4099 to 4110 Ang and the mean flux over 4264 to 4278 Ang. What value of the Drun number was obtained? 10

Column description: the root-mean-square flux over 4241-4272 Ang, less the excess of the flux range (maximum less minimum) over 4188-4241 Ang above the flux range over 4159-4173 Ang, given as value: 8.1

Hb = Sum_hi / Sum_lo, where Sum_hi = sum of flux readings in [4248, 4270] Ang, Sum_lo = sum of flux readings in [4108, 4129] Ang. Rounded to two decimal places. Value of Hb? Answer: 1.06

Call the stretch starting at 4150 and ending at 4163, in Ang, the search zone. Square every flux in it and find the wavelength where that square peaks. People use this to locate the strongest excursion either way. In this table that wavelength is 4152.74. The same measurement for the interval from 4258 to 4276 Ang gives 4265.16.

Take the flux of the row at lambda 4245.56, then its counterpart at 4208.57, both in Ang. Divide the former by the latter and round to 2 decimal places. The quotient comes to 0.96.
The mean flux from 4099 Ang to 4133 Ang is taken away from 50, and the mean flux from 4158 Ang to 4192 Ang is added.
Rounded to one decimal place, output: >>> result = 50.3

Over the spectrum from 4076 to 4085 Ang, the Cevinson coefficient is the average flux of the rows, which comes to 9.46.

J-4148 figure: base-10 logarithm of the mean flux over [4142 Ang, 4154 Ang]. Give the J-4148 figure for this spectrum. 1.01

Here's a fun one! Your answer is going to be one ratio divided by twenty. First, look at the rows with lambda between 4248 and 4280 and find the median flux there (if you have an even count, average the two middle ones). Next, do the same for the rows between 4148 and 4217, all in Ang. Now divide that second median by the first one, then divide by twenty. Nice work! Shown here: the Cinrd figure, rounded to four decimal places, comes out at 0.0484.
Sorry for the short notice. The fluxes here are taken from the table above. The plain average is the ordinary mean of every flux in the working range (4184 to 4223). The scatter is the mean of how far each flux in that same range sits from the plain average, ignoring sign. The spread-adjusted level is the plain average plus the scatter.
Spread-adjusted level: 10.4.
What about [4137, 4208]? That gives 10.6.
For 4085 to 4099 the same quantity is 10.8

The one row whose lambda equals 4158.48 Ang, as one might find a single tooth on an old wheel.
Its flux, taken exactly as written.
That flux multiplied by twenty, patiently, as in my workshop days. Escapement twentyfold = 204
